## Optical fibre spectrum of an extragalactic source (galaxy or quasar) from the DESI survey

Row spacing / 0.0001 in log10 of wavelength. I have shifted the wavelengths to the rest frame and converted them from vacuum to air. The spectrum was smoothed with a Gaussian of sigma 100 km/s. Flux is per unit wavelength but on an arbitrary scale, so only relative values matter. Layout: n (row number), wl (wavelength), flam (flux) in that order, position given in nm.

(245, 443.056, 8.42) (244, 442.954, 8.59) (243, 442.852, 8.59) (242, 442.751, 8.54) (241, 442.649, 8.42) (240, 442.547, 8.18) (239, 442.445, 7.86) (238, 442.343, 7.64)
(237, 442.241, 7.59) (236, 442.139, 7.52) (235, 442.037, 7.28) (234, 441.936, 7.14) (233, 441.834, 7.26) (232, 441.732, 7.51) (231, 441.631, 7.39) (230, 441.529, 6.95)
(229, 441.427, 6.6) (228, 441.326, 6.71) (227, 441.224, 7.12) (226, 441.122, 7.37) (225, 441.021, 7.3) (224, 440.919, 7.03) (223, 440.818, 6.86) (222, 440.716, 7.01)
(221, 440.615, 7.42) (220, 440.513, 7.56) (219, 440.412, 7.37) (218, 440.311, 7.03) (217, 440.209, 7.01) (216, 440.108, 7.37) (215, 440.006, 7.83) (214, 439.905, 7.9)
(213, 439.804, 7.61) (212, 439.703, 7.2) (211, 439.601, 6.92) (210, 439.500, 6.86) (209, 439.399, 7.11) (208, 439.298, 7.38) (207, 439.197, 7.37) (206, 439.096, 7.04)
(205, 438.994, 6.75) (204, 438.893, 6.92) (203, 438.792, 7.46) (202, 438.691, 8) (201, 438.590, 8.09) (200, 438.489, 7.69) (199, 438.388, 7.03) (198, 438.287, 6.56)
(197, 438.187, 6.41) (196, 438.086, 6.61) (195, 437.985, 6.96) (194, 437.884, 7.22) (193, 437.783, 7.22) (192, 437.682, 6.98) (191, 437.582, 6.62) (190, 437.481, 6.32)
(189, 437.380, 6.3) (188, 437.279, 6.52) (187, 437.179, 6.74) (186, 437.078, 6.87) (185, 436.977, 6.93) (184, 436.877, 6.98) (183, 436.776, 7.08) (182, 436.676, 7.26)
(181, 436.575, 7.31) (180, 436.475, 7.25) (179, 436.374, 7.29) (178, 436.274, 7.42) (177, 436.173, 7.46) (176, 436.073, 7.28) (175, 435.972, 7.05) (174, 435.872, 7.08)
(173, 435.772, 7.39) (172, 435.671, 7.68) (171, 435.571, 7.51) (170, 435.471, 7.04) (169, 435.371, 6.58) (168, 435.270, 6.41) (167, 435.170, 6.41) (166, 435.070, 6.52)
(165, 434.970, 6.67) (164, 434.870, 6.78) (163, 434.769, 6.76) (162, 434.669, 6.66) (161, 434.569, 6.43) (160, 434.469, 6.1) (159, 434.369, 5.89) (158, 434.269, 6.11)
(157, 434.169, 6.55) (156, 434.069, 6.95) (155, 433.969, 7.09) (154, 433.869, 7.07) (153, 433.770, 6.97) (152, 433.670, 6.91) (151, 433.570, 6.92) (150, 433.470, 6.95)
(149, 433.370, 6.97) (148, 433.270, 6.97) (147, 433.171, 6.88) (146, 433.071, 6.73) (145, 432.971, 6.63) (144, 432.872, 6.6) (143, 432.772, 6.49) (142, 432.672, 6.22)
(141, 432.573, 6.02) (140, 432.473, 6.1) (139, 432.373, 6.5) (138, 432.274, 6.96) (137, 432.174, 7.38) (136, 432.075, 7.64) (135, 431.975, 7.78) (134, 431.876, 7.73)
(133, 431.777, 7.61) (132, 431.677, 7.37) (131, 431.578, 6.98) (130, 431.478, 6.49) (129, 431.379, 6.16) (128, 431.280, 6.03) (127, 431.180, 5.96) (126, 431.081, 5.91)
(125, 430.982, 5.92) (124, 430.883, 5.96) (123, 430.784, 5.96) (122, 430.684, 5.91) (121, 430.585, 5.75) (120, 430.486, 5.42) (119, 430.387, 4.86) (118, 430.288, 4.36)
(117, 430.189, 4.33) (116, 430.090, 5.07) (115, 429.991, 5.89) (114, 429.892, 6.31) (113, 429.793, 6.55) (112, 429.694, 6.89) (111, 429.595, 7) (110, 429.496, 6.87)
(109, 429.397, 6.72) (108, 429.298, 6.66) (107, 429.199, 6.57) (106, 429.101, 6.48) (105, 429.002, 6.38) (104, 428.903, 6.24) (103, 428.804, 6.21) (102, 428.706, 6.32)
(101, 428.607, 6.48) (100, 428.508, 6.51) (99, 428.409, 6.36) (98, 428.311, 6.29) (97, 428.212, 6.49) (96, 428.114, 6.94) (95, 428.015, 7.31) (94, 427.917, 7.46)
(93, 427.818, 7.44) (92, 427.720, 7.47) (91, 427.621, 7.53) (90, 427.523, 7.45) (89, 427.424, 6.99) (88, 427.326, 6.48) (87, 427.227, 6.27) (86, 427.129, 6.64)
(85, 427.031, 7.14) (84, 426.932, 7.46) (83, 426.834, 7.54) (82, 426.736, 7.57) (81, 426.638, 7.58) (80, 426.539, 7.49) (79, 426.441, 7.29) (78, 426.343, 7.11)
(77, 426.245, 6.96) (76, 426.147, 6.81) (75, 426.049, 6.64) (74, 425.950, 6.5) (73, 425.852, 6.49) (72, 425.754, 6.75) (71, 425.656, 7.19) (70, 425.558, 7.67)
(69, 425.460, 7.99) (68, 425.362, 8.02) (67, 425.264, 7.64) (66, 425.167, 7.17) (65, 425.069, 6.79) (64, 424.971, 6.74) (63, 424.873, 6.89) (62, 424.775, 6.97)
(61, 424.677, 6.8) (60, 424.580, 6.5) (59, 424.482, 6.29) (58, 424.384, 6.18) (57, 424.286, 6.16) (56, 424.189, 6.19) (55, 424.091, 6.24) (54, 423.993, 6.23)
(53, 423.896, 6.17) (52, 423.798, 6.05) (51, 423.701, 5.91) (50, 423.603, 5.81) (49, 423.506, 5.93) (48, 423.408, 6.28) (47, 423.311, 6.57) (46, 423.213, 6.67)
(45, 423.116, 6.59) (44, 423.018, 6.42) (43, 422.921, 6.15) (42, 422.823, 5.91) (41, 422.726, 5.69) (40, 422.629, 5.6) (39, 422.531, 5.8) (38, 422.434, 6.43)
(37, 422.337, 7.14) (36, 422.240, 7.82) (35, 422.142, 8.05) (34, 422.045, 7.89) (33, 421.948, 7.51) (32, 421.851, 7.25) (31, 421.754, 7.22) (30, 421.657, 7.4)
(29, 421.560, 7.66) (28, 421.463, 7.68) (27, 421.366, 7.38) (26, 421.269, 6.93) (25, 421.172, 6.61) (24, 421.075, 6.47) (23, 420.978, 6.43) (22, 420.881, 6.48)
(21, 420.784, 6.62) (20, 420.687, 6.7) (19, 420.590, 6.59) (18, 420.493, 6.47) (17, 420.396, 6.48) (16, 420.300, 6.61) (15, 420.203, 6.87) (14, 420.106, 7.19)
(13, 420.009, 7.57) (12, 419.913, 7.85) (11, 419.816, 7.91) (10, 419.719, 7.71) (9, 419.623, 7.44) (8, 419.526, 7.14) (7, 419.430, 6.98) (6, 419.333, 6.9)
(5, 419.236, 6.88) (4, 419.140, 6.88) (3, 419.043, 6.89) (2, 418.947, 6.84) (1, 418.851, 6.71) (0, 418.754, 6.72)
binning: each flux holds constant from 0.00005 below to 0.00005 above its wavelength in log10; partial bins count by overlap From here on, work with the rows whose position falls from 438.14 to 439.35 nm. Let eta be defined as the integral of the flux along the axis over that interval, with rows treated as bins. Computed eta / 8.7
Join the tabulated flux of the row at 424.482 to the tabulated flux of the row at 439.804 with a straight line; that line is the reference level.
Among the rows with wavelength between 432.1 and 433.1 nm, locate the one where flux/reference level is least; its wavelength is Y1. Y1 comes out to 432.573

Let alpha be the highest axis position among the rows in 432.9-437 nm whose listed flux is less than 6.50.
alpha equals 435.270 nm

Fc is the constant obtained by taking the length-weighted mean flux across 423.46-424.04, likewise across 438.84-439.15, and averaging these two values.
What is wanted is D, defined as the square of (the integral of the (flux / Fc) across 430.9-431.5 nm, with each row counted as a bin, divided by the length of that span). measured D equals 0.88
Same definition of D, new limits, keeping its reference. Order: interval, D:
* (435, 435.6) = 1.08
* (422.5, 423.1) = 0.85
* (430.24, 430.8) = 0.68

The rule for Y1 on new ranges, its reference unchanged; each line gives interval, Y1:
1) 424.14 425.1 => 424.286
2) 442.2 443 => 442.241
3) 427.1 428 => 427.227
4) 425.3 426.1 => 425.852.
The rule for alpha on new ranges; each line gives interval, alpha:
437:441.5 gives 438.187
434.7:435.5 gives 435.270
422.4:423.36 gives 423.018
